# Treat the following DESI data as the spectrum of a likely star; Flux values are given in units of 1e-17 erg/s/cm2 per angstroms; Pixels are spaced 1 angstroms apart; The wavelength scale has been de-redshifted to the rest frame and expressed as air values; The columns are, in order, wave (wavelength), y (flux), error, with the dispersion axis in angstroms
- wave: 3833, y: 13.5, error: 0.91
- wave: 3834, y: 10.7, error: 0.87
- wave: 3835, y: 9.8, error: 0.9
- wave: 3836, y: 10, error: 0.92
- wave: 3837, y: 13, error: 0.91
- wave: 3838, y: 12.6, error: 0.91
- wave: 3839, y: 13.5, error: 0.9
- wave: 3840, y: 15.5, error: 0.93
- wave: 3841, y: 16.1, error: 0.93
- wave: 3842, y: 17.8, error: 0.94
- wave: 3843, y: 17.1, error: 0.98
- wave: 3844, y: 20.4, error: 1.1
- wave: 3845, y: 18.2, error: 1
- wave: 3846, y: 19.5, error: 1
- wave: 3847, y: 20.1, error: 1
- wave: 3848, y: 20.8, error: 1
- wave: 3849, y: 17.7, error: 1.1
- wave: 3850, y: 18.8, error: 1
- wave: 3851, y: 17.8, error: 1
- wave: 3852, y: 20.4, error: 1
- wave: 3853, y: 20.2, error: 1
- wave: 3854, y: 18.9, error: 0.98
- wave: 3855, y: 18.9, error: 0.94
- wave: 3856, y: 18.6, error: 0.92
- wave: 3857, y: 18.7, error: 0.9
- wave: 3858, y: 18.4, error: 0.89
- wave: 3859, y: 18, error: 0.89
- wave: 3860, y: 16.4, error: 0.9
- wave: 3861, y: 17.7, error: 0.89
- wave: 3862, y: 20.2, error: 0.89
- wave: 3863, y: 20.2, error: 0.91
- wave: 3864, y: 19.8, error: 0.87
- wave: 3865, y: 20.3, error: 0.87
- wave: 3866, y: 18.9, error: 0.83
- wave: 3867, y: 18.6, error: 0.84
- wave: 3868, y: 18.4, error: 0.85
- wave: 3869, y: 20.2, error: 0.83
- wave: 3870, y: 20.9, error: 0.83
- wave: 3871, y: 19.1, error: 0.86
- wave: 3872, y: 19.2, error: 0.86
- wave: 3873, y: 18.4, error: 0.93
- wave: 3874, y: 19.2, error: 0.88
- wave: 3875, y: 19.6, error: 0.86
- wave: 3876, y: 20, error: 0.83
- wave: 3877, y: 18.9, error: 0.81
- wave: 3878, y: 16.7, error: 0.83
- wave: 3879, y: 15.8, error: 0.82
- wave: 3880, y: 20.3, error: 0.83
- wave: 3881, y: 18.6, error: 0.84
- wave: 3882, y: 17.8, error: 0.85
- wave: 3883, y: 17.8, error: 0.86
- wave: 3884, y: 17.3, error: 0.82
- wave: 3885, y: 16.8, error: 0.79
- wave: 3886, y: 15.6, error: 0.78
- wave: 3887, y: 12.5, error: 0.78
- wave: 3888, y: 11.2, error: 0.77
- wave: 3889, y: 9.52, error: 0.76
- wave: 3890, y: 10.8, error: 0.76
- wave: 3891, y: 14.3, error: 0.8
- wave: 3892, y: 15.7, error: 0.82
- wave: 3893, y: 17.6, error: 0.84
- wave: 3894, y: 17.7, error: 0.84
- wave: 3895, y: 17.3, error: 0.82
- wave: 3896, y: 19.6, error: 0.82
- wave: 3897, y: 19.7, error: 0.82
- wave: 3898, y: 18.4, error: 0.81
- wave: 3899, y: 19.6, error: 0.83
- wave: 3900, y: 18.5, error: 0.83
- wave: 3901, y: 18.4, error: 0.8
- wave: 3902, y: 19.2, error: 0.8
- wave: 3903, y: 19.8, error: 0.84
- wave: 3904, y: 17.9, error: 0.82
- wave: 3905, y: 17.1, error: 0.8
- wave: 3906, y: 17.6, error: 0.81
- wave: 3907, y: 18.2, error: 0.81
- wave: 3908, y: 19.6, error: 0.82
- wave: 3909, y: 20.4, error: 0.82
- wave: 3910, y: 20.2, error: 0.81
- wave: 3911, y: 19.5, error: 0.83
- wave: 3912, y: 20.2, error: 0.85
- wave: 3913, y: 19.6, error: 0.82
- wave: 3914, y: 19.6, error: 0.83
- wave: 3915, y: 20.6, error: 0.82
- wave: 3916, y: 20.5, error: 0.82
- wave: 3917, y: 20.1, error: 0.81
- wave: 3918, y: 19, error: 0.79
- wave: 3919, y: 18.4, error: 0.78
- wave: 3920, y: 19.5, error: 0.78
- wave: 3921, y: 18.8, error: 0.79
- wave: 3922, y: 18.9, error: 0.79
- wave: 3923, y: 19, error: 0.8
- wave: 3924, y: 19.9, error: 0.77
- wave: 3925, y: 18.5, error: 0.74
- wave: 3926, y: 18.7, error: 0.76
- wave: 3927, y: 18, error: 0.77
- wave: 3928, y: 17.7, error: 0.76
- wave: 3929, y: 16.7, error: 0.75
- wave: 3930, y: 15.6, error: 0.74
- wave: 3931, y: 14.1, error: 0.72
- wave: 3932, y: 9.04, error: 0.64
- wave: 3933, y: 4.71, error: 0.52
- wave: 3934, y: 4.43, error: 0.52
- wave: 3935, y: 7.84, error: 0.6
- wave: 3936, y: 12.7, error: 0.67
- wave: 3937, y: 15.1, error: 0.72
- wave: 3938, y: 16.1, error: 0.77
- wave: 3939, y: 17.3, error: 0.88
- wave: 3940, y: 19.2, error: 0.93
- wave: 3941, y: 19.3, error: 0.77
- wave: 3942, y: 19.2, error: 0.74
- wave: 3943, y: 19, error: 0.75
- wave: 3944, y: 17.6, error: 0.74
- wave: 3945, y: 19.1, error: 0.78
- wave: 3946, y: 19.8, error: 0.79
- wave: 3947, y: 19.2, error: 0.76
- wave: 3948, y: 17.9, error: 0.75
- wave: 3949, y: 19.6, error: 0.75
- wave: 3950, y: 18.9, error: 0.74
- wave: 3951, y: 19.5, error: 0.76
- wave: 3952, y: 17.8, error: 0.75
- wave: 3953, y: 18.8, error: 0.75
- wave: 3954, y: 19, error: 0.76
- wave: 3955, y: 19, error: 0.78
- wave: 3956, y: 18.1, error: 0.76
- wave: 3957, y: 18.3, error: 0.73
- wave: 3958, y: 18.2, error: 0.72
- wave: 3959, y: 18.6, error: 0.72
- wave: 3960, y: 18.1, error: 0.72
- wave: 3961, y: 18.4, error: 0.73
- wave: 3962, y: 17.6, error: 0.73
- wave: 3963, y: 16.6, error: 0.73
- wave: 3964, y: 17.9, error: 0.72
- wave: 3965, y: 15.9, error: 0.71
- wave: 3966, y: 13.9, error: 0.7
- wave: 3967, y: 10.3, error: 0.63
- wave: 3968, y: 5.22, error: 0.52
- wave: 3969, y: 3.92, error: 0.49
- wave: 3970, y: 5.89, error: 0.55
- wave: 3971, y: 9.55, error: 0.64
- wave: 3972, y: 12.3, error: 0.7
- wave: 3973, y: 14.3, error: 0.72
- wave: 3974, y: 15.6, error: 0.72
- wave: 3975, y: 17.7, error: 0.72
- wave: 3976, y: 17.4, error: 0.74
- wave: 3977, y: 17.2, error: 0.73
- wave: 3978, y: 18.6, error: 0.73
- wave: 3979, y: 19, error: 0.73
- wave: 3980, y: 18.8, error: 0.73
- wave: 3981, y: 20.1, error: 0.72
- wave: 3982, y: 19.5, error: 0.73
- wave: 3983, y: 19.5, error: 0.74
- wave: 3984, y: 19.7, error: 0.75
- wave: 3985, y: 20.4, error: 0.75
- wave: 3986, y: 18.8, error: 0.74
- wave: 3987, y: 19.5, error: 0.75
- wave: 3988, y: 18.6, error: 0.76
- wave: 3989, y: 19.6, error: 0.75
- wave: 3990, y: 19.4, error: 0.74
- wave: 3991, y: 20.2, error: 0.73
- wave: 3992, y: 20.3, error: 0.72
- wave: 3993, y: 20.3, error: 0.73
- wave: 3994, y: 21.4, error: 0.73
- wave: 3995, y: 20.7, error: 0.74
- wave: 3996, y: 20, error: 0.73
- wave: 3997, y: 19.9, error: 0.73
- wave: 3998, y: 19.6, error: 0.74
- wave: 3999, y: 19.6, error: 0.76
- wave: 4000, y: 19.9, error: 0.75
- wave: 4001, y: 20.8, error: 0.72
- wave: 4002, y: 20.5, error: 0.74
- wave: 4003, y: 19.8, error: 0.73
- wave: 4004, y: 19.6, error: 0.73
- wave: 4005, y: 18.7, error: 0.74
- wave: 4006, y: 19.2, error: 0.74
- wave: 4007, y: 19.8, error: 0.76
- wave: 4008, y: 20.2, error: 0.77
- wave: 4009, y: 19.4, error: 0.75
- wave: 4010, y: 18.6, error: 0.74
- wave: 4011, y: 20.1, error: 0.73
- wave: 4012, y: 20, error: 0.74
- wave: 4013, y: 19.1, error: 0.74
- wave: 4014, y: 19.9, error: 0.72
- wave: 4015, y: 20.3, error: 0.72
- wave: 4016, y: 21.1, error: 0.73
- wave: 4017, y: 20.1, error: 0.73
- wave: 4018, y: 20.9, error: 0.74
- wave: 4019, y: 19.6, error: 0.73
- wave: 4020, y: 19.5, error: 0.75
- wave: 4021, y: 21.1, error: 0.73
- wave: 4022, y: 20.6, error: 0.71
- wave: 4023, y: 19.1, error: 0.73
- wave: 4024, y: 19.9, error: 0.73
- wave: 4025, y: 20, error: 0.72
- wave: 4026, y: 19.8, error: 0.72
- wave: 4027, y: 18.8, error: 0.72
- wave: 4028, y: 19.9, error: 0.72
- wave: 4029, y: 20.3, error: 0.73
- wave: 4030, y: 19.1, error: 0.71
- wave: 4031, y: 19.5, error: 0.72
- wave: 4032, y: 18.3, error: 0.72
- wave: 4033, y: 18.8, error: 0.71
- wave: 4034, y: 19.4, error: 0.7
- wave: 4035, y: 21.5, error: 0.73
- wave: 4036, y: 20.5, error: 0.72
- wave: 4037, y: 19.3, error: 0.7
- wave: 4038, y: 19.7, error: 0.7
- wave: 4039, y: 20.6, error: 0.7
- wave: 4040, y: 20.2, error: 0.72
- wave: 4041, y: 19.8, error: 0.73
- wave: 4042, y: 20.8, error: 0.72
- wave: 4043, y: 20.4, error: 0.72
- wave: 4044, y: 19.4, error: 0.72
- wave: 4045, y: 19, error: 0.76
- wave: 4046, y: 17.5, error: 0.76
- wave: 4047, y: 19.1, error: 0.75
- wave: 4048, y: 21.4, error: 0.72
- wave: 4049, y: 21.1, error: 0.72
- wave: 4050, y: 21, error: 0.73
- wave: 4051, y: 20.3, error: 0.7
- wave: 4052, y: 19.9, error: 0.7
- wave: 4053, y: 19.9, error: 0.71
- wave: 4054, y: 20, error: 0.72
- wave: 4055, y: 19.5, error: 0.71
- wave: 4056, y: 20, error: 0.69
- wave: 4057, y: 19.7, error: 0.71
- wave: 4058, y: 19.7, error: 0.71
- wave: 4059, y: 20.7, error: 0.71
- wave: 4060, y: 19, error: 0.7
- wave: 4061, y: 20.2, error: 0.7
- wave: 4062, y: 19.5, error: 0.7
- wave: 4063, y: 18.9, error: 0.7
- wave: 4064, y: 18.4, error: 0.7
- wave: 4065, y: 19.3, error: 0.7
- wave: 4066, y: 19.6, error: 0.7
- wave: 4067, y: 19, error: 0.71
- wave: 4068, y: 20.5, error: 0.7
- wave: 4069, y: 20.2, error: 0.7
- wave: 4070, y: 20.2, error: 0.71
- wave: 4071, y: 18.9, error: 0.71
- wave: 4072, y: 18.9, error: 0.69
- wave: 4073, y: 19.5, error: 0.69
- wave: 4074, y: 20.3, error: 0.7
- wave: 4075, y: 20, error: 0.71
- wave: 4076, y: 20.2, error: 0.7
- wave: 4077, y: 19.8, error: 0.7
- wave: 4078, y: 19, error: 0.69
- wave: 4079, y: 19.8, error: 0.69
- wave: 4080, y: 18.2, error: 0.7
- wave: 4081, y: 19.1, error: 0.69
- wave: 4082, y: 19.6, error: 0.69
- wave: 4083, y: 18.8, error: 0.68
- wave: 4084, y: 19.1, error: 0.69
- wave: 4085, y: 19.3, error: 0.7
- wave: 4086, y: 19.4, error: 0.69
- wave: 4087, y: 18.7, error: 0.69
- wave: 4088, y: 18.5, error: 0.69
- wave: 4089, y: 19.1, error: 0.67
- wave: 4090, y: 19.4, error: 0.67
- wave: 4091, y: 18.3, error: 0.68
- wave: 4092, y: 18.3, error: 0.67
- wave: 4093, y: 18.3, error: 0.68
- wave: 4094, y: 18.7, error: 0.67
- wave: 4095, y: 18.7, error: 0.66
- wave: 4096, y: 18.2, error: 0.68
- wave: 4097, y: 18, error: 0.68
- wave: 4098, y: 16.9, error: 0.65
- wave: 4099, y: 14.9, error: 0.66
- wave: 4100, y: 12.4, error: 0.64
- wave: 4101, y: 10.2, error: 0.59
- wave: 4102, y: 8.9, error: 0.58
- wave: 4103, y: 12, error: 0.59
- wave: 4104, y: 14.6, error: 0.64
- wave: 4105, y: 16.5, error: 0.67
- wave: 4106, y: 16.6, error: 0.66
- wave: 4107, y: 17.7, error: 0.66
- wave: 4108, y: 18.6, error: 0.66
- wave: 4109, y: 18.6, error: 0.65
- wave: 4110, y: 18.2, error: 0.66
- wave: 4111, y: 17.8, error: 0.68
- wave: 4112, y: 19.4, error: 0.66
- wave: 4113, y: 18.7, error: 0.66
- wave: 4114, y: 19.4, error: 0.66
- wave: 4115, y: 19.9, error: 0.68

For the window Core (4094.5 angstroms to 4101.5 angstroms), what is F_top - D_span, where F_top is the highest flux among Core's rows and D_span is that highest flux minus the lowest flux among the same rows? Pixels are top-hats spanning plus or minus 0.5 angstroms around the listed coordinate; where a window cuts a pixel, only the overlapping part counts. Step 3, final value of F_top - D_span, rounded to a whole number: 10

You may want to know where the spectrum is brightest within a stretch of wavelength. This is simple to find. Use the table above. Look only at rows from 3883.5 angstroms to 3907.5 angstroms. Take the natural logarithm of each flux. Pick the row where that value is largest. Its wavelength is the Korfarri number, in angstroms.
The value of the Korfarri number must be 3903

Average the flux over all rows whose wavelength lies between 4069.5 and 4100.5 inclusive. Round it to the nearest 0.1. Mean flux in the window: 18.7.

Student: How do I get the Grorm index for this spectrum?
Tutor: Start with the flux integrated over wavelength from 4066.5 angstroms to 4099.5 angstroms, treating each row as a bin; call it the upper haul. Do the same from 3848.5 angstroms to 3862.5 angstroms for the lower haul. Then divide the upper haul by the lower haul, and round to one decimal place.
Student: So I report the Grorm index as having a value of 2.4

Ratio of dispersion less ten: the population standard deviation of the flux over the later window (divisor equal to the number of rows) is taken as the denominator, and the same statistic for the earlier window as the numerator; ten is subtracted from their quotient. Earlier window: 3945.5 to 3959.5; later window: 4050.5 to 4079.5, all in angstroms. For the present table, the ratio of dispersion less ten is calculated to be -8.90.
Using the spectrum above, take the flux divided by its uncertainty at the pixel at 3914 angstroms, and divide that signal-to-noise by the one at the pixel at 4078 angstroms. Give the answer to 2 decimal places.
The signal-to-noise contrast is 0.86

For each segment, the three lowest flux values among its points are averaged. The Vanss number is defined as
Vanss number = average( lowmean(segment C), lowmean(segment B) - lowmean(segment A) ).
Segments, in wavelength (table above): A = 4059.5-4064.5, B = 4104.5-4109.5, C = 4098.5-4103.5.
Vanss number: 4.3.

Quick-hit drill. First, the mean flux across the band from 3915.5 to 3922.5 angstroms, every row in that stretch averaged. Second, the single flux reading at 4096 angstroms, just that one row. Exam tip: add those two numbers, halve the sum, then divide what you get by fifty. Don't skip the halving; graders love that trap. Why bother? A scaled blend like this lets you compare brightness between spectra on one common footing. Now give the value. 0.375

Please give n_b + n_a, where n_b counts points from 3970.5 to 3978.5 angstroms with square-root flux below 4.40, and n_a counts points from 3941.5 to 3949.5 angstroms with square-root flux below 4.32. 10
